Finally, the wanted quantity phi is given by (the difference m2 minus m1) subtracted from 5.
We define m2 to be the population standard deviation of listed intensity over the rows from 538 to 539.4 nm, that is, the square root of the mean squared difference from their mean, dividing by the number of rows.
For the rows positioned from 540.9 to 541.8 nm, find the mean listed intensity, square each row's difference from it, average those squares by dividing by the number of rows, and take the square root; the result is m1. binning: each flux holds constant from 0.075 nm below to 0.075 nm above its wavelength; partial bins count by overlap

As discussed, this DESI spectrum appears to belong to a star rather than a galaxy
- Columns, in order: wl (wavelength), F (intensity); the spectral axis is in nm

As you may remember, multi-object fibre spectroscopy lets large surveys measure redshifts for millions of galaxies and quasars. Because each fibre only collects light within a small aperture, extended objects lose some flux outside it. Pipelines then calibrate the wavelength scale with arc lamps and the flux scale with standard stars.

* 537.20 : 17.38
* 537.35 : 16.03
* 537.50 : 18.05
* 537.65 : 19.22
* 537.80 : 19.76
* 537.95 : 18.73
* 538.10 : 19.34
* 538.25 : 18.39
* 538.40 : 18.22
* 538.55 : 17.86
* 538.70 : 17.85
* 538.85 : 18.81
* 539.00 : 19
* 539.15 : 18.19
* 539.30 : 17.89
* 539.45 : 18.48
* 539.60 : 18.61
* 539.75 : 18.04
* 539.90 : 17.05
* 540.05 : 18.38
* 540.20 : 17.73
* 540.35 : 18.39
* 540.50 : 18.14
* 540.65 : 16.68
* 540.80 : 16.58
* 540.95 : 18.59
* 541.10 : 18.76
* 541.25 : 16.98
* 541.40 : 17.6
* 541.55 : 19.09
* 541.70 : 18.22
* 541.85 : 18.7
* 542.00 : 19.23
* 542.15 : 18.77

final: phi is 5.21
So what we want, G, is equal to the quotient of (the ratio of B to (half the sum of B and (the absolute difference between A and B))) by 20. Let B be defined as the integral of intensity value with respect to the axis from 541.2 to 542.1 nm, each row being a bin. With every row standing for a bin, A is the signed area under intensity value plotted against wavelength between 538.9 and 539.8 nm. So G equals 0.0998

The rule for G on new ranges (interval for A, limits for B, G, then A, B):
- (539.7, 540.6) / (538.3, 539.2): 0.0978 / 16.1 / 16.49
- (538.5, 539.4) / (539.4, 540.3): 0.0987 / 16.5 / 16.24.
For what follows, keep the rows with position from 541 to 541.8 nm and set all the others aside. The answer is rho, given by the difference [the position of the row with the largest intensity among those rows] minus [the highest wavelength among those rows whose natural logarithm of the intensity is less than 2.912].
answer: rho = -0.15 nm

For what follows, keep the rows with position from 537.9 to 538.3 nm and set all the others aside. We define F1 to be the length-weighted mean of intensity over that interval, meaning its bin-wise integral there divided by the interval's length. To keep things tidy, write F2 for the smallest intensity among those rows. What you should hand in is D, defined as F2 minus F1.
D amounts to -0.5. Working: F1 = 18.9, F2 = 18.39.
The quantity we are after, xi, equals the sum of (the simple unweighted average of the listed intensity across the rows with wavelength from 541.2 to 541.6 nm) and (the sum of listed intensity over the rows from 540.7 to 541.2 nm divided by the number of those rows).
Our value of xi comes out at 35.9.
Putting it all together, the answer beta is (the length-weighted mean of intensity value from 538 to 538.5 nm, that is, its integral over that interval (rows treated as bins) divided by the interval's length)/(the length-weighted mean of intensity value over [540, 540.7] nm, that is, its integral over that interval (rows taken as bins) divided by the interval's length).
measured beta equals 1.04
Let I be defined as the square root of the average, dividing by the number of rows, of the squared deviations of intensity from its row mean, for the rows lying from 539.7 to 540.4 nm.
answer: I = 0.50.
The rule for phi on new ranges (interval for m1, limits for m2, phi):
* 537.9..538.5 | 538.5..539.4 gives 4.96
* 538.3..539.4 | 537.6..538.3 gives 4.96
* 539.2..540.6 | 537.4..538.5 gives 4.86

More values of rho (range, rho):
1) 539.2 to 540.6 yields -0.90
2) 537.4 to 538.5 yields -0.60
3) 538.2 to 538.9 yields 0.15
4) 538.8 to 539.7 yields -0.30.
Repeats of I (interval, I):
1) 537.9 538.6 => 0.50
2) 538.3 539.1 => 0.48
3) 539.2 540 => 0.55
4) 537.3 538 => 1.29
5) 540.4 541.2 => 0.94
